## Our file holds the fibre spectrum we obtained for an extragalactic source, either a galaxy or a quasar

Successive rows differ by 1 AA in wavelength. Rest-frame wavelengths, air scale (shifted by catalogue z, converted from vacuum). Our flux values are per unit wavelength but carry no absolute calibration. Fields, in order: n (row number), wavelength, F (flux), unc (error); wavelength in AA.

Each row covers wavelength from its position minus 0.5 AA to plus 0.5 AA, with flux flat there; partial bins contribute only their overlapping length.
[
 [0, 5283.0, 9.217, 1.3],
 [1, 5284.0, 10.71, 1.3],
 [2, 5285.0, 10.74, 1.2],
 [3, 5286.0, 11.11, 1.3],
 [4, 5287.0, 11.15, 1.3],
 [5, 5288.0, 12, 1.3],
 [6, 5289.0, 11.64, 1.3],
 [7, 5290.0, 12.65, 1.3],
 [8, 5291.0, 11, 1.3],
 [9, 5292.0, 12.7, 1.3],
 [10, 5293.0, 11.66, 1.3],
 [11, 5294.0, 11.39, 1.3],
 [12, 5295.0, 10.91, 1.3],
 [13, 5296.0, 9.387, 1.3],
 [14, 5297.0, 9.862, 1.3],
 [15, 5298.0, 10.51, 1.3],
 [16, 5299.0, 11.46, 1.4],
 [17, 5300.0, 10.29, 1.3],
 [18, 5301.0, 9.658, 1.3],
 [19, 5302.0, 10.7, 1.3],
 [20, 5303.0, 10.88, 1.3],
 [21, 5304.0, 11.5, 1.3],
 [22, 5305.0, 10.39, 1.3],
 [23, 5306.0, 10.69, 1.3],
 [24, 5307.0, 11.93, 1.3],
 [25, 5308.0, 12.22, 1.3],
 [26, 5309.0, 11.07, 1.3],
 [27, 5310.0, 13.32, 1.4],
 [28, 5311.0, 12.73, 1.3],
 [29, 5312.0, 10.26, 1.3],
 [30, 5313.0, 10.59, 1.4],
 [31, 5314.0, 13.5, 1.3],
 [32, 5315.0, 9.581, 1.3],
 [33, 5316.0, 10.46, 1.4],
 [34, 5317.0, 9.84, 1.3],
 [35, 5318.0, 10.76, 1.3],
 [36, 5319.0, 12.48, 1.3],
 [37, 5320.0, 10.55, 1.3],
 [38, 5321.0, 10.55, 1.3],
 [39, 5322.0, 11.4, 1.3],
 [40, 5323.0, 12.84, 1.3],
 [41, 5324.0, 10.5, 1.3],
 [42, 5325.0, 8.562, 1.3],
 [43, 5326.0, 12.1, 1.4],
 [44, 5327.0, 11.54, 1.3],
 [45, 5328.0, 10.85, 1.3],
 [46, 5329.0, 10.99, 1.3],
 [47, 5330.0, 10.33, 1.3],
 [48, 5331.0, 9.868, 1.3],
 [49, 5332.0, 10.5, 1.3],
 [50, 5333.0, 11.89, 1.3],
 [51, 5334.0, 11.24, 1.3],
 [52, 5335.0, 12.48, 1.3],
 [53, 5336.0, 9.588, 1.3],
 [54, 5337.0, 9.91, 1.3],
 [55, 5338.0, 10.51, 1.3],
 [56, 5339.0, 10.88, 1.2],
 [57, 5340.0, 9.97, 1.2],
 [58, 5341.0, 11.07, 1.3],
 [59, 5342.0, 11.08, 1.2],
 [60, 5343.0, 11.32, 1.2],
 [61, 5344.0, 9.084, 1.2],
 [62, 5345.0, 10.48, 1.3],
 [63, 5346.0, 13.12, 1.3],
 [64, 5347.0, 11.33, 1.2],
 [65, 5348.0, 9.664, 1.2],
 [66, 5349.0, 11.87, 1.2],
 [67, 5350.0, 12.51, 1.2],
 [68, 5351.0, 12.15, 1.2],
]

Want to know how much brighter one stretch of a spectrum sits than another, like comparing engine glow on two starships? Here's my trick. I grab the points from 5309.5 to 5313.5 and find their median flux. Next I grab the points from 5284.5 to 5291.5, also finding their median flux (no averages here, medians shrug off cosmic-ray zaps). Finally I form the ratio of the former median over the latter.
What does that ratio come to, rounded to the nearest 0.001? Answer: 1.046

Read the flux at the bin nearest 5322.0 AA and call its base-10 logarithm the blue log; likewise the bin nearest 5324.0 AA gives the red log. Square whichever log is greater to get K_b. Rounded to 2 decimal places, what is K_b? 1.12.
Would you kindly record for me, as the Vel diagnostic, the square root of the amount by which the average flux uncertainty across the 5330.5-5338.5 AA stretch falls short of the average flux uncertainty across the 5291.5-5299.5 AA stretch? 0.11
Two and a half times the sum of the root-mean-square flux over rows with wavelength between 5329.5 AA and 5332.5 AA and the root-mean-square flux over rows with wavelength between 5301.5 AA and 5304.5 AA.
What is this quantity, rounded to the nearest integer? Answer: 53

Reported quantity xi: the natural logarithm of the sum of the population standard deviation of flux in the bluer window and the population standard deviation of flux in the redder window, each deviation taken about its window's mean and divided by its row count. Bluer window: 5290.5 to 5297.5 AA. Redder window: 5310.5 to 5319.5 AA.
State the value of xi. 0.85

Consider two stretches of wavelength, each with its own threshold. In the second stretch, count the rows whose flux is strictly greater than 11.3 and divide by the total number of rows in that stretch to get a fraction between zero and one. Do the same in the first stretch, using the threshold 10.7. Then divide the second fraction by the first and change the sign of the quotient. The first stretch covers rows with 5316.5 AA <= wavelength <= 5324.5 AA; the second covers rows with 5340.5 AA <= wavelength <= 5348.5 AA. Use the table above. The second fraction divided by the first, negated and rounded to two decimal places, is -0.75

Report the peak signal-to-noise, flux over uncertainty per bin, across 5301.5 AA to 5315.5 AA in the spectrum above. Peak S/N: 10.4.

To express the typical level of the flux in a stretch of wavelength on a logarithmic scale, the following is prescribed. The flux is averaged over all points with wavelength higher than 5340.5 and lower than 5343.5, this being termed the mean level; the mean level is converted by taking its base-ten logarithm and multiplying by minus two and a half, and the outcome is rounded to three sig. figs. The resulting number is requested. -2.62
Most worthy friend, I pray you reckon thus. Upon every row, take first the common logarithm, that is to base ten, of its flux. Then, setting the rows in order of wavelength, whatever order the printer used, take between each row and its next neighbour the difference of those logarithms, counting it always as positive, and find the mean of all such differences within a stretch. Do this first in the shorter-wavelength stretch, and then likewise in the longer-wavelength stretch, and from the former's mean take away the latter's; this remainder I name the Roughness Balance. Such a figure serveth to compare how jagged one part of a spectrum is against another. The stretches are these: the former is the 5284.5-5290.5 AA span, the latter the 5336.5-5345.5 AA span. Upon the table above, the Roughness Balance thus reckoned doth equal -0.017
